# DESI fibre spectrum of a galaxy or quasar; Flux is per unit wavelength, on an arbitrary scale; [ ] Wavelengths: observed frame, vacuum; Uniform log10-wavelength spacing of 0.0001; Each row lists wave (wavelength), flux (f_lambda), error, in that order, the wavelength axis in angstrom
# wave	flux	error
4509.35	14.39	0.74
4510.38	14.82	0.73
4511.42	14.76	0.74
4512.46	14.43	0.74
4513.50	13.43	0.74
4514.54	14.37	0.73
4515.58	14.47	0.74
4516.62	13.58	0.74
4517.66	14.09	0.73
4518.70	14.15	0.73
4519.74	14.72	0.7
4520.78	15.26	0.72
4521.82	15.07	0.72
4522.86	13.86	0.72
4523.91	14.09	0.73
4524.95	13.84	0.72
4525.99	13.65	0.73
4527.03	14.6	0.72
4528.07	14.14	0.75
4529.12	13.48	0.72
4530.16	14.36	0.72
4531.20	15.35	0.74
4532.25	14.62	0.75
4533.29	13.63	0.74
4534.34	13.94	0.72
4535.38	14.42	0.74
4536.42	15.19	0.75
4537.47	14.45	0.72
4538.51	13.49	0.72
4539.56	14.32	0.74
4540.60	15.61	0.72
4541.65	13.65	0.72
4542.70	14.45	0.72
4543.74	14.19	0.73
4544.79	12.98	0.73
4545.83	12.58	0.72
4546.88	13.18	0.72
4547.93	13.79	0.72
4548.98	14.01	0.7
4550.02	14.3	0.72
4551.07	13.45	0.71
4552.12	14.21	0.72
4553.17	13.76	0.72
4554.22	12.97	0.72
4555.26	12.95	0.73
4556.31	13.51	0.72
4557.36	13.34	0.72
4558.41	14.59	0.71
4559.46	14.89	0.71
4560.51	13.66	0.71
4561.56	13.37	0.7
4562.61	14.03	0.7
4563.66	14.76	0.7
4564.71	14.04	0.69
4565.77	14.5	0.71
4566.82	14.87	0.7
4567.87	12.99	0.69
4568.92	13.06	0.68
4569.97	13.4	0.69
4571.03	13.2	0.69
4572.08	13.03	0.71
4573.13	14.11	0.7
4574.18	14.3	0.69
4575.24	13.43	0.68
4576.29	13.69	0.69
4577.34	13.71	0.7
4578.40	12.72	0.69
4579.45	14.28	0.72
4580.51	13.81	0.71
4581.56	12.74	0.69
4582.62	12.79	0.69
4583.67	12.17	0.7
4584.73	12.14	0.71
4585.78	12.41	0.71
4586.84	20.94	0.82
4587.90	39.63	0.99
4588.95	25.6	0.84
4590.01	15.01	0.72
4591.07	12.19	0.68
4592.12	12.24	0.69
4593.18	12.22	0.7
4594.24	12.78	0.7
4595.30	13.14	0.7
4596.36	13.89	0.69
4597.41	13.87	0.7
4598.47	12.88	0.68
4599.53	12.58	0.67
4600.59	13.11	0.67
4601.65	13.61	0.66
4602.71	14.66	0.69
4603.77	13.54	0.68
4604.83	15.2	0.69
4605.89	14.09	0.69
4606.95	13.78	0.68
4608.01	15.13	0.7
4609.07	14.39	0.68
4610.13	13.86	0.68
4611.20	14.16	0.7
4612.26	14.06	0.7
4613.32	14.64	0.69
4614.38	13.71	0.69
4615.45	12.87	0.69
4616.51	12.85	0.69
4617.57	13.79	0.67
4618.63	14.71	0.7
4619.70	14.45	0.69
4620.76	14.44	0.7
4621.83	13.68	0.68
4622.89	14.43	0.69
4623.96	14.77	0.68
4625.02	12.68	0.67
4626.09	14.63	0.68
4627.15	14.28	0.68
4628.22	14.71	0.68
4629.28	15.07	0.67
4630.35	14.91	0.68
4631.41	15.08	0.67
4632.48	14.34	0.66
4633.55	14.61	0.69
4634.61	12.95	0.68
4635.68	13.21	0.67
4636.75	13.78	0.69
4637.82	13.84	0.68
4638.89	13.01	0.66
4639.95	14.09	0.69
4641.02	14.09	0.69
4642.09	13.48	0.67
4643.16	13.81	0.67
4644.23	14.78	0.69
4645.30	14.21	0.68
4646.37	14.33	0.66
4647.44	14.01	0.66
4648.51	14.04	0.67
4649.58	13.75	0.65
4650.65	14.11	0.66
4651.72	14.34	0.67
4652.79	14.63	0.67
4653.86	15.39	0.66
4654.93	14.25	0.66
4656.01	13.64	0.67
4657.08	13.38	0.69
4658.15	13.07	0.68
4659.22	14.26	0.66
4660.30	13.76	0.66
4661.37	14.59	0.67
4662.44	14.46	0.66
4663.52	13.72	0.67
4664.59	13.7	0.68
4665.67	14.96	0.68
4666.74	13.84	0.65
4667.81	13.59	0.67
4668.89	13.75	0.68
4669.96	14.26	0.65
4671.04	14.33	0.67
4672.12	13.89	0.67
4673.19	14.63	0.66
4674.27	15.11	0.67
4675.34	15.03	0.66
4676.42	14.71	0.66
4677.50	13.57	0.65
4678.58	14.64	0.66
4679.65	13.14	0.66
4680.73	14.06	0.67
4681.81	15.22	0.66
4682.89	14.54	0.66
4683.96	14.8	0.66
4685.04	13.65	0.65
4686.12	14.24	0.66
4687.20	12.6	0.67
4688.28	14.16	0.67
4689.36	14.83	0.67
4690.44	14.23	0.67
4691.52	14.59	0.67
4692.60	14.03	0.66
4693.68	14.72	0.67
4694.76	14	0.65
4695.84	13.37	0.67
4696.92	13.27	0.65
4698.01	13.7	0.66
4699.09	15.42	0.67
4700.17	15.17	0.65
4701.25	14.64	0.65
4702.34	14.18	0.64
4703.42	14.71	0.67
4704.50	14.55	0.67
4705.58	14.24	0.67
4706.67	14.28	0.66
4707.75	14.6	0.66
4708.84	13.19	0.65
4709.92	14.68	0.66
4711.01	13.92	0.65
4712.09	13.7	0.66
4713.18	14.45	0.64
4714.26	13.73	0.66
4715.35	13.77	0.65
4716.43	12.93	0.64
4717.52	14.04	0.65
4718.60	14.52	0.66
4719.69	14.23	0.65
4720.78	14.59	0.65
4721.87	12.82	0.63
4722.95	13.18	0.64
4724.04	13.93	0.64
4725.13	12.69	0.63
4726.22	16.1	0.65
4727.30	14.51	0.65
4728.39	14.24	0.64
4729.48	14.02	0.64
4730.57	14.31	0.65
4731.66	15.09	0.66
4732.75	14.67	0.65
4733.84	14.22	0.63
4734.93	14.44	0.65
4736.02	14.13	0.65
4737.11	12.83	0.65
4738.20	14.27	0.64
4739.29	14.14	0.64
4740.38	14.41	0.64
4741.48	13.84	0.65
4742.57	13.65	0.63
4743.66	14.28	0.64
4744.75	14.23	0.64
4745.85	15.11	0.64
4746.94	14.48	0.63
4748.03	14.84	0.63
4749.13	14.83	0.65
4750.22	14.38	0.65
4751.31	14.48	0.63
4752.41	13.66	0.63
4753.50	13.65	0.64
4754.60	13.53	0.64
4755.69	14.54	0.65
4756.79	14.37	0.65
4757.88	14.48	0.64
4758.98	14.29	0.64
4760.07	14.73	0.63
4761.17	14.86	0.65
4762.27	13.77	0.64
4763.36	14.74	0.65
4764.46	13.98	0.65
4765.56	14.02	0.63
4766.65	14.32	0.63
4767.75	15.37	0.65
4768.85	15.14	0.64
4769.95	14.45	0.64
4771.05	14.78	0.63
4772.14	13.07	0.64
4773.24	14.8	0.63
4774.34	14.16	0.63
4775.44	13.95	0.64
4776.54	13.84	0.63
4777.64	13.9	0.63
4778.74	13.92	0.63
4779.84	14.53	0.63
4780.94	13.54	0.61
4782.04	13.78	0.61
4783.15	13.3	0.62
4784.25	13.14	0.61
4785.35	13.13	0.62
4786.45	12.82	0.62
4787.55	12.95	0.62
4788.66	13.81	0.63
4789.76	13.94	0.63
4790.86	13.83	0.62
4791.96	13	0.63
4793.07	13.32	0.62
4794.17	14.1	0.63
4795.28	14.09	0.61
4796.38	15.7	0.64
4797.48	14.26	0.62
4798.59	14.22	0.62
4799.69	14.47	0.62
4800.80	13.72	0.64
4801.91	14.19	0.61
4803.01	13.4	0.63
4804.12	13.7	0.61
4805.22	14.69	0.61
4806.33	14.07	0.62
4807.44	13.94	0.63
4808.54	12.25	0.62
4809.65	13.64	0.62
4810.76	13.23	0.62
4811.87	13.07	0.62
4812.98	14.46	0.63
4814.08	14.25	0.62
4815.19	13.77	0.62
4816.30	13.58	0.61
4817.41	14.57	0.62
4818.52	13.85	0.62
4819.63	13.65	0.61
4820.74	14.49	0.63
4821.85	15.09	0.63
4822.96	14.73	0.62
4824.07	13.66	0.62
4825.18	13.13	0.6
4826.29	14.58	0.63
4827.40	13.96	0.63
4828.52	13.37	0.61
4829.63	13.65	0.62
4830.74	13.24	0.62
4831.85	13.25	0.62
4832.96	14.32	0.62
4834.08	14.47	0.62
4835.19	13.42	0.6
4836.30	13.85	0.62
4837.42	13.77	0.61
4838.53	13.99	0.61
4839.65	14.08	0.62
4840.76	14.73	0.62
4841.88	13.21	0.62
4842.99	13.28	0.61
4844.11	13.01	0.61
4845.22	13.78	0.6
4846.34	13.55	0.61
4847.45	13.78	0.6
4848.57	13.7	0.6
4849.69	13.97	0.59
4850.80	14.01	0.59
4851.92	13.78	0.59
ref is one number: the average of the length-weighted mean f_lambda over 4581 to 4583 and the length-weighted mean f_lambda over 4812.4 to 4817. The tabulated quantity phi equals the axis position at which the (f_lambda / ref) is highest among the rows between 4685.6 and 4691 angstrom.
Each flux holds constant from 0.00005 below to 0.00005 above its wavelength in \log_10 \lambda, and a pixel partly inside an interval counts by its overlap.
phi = 4689.36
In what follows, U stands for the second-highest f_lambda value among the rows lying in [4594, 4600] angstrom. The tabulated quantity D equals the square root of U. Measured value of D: 3.72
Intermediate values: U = 13.87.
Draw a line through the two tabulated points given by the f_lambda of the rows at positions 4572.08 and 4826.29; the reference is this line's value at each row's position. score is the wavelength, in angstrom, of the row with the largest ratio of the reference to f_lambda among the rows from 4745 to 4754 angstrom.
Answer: 4753.50 angstrom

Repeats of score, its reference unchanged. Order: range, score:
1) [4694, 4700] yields 4696.92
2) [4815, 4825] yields 4816.30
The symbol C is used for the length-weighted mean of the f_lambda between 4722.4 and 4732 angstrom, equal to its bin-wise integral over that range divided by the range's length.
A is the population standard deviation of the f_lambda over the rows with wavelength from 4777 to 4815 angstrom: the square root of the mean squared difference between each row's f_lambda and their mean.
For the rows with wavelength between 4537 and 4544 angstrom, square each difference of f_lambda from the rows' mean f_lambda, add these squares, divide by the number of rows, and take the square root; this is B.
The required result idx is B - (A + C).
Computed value -14.2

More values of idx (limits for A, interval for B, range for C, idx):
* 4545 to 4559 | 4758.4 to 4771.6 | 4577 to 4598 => -15.5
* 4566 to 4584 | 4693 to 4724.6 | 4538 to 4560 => -13.9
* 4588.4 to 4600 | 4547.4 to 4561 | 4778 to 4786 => -16.7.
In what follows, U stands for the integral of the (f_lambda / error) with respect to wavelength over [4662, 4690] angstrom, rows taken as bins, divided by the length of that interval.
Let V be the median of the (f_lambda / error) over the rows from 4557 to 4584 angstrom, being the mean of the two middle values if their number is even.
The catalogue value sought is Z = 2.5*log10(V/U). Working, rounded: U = 21.4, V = 19.5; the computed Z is -0.10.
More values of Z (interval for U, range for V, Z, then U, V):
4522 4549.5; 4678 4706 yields 0.12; 19.4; 21.6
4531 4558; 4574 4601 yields 0.00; 19.2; 19.2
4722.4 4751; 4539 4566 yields -0.15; 22.2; 19.3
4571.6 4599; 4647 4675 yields 0.05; 20.4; 21.3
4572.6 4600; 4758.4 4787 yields 0.09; 20.4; 22.3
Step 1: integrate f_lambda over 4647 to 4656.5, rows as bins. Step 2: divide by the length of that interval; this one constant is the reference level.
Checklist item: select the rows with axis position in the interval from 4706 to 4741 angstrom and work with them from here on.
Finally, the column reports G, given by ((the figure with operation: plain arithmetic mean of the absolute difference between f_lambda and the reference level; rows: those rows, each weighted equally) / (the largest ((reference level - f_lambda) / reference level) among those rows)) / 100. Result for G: 0.046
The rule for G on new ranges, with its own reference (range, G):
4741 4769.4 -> 0.084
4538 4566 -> 0.054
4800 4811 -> 0.046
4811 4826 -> 0.067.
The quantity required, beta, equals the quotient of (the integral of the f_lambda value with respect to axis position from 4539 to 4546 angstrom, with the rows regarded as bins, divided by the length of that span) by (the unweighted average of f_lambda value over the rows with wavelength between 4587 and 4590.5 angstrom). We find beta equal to 0.52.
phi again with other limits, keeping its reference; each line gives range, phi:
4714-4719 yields 4718.60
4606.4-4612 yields 4608.01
